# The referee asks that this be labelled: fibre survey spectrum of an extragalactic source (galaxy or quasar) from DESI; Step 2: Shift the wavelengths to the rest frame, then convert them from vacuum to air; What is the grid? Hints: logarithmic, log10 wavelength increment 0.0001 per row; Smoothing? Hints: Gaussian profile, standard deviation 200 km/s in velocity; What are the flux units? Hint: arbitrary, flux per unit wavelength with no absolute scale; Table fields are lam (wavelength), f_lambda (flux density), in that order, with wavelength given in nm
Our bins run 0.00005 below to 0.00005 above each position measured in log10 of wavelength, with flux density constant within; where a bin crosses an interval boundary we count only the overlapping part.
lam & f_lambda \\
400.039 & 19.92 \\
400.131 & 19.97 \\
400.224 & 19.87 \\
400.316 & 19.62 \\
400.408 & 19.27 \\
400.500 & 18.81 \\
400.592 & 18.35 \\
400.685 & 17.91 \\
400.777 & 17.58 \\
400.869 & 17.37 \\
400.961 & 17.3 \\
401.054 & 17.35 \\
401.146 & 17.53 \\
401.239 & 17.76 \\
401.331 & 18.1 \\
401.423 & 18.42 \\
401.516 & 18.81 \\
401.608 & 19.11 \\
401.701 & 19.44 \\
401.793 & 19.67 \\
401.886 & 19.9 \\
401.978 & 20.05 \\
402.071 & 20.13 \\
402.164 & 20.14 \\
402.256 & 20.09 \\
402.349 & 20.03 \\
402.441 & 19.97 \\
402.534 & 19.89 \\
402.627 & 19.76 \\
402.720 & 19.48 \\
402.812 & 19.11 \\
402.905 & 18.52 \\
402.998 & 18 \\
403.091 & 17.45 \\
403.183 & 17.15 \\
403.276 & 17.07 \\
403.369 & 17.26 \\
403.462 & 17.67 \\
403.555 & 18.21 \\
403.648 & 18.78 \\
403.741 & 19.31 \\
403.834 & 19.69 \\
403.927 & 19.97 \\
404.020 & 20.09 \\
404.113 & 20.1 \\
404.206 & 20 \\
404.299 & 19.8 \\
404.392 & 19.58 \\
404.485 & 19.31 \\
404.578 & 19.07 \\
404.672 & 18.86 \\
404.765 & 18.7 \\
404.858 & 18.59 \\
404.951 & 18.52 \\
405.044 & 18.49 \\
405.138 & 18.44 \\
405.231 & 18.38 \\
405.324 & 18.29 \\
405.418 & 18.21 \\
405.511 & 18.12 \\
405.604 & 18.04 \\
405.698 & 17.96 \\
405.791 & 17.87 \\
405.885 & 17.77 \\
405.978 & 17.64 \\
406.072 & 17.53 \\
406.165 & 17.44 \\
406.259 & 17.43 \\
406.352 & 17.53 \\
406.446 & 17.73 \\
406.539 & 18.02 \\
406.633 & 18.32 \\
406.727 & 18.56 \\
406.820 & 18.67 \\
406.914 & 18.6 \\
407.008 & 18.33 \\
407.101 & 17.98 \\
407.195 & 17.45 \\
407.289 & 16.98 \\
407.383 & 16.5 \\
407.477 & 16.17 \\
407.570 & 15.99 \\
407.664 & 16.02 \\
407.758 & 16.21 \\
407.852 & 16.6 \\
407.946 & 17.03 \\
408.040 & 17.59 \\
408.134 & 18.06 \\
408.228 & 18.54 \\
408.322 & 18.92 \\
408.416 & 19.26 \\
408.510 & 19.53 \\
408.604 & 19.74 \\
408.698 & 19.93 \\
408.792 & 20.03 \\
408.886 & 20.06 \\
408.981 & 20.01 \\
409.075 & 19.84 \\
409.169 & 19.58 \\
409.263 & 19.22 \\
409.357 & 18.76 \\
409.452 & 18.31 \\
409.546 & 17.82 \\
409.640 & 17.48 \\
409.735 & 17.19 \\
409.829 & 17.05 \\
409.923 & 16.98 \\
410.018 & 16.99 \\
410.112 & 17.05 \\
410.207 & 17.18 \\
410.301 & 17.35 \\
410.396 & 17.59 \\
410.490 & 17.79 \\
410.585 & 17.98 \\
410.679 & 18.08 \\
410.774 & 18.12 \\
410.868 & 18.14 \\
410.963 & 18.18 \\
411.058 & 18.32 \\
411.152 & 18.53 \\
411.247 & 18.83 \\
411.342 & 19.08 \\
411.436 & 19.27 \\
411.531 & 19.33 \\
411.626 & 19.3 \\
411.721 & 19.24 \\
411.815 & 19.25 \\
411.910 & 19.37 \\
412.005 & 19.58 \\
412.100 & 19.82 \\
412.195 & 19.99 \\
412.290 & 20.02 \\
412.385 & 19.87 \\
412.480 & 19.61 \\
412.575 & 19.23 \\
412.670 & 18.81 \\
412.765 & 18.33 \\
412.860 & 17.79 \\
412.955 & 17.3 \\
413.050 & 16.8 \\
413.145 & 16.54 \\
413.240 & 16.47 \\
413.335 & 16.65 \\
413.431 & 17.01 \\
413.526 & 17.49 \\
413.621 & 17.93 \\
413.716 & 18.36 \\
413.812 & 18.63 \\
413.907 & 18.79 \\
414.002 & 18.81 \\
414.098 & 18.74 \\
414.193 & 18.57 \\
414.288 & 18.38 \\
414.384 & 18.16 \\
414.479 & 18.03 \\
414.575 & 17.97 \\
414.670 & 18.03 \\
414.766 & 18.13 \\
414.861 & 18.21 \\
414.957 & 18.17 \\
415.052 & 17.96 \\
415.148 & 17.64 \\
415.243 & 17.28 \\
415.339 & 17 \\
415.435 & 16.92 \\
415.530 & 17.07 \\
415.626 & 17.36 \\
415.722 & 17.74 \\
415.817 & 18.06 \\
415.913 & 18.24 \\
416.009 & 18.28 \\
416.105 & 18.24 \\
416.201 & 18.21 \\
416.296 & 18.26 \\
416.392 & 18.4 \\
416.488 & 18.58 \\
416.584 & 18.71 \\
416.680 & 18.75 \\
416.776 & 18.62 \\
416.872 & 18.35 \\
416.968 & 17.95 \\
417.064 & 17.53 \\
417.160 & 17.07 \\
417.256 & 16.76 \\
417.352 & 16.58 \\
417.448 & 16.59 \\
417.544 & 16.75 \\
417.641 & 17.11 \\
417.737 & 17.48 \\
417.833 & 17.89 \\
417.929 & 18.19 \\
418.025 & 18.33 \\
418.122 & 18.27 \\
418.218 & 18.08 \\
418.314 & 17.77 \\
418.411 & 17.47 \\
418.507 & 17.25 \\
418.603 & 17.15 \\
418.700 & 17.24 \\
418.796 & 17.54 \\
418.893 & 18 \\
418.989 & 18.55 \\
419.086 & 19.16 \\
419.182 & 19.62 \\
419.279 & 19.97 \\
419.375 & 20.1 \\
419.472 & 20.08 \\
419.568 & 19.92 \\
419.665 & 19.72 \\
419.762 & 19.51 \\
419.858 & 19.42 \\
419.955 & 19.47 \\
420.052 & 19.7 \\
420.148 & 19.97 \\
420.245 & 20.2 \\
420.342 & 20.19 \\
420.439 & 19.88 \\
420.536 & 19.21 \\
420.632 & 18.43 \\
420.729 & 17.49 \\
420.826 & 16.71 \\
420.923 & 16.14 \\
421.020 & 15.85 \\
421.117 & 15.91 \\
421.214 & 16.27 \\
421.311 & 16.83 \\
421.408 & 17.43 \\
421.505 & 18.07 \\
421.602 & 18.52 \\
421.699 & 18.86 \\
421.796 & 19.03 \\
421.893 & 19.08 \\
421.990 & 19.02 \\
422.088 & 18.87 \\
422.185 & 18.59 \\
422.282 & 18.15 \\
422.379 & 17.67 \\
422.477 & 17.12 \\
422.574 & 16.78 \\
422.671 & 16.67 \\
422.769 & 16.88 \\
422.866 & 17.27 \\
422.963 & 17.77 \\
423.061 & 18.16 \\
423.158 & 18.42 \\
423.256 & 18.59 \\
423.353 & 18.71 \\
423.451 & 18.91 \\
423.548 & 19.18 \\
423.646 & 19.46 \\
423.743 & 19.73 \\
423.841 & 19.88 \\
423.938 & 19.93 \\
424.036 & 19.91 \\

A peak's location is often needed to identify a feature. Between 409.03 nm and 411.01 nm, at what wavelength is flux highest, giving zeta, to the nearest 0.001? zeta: 409.075 nm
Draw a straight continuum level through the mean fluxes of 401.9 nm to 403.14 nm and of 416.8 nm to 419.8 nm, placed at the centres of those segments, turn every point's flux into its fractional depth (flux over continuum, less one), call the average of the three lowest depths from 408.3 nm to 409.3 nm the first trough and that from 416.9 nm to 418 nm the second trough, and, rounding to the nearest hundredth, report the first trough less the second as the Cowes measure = 0.10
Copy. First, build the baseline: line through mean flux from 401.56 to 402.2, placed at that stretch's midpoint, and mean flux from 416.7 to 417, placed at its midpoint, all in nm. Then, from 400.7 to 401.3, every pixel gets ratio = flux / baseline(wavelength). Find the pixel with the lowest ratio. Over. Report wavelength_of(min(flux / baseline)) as 400.961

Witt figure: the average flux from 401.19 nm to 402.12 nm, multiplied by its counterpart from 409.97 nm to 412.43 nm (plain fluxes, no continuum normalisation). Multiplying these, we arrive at 356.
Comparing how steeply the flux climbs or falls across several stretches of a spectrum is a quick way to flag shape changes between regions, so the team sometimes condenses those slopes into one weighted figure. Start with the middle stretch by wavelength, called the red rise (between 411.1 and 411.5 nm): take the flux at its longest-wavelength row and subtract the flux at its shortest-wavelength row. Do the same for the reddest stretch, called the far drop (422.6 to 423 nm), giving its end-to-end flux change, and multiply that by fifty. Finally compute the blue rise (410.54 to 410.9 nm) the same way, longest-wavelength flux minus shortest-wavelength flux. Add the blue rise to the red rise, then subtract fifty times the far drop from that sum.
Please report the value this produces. -54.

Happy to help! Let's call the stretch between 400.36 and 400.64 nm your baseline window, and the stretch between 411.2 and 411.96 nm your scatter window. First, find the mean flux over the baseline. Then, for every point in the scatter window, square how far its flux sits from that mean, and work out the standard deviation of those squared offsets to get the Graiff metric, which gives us 0.1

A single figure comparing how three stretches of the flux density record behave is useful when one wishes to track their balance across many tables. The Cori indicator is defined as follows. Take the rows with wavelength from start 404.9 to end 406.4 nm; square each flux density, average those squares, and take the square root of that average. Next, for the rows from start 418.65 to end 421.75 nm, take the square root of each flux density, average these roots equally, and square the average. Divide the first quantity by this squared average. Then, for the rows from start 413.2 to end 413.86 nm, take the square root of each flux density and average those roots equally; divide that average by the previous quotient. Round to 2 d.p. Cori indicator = 4.31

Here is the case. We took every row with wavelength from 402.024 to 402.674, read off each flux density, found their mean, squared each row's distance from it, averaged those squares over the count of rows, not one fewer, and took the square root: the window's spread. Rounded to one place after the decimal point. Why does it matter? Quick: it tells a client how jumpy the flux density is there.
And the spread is 0.1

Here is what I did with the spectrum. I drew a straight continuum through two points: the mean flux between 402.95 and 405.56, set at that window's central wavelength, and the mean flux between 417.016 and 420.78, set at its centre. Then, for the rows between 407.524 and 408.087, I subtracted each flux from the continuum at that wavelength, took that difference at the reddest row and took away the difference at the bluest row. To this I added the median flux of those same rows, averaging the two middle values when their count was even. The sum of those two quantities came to 14.8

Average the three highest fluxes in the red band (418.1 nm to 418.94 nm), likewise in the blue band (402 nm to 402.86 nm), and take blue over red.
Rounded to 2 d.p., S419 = 1.11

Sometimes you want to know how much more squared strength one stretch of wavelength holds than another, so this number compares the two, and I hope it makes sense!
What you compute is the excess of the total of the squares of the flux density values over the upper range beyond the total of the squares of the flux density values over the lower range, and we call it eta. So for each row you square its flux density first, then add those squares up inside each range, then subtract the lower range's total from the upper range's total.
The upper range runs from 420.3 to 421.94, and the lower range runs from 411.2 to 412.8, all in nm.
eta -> -903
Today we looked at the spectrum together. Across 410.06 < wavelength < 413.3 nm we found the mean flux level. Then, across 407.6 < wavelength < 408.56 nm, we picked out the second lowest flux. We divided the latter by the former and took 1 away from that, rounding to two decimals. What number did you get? -0.12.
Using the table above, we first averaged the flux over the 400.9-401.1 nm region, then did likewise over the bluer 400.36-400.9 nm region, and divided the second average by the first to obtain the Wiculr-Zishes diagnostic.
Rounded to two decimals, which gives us 1.05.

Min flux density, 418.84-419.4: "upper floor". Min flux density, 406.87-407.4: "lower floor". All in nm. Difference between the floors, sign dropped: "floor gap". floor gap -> 1.5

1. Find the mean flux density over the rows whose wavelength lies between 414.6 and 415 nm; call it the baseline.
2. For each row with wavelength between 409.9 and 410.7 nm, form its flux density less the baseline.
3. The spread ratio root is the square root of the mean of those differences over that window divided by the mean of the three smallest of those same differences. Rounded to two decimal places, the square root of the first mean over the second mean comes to 0.78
